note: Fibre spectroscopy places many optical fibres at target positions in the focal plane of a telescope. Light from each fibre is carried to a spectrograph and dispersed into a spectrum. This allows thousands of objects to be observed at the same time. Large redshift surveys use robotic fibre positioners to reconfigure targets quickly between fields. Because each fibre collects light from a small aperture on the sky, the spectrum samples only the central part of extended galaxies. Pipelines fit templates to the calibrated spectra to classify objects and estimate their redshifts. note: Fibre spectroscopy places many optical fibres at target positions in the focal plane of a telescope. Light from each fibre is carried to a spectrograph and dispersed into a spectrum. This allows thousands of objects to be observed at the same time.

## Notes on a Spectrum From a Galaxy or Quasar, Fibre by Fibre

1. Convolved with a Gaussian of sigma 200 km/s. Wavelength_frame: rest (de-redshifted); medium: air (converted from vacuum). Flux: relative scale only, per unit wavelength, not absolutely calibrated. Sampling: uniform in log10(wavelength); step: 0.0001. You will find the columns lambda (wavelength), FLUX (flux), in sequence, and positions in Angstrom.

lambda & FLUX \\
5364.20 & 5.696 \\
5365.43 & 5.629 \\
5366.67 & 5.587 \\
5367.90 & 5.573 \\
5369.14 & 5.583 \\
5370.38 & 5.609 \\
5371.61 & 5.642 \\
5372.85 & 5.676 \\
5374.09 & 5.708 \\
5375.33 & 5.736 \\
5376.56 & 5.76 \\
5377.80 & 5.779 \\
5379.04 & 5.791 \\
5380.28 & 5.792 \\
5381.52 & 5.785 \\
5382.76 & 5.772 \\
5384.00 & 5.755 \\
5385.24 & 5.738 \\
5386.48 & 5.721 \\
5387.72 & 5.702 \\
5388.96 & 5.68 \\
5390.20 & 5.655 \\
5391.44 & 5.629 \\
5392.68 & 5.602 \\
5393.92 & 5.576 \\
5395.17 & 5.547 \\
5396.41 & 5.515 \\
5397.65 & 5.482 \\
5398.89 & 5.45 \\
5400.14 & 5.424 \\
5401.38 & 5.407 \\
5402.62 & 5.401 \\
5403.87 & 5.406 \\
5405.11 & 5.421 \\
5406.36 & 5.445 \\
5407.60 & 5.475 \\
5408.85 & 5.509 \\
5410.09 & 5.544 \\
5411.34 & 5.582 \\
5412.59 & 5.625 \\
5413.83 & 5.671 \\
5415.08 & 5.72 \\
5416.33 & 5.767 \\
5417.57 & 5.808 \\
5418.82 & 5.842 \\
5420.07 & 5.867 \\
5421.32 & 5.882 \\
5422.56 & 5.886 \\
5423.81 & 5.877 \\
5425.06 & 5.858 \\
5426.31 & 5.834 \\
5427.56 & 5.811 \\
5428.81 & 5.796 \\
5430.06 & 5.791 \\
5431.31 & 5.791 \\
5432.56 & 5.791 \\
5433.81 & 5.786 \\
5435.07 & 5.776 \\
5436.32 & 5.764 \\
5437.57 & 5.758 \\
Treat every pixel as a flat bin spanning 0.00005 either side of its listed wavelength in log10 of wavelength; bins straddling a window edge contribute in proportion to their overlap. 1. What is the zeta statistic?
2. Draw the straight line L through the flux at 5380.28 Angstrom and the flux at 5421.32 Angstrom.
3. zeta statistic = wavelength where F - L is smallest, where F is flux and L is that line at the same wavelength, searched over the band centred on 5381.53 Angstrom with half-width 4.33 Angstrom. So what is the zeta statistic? 5385.24 Angstrom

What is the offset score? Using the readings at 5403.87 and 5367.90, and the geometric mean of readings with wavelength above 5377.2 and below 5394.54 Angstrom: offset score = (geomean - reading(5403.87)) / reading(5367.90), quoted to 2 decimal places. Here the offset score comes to 0.05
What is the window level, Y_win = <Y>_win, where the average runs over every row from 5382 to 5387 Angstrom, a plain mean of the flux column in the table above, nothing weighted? 5.75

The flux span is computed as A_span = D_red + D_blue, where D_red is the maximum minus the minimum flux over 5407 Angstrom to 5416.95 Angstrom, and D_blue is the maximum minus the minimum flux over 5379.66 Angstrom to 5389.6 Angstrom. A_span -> 0.40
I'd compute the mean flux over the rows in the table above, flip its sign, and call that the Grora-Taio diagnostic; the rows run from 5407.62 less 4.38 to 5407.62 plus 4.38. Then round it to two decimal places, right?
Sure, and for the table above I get -5.48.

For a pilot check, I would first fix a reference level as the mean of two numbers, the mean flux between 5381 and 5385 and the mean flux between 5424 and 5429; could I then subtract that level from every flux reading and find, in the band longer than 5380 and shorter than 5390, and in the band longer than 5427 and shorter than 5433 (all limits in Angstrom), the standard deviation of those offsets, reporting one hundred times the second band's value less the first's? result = -3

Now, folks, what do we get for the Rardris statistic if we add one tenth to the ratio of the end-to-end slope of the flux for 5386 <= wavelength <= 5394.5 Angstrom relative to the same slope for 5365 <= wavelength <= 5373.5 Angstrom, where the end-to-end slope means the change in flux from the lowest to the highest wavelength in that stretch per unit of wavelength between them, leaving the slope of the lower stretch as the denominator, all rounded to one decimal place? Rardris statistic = -3.0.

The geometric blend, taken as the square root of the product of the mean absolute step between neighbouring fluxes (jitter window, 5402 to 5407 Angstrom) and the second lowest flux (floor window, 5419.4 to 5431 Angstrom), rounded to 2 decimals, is 0.29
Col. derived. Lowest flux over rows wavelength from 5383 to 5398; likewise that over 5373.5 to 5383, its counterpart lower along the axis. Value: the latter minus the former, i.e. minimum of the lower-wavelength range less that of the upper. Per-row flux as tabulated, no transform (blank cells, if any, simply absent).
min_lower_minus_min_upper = 0.23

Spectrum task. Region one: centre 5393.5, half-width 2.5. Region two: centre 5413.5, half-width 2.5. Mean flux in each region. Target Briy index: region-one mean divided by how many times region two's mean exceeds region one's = 5.5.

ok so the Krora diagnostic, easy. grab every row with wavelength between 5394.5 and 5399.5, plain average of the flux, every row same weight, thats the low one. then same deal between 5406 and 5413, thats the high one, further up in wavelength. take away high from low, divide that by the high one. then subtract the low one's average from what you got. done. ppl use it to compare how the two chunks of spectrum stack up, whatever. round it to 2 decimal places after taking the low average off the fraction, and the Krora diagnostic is -5.50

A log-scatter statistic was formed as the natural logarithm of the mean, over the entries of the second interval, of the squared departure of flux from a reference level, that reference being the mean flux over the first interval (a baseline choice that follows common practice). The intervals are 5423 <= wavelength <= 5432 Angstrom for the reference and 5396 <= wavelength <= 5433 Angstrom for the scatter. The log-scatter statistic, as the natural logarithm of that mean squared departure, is -2.8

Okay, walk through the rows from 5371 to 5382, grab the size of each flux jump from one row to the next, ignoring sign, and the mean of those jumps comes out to 0.020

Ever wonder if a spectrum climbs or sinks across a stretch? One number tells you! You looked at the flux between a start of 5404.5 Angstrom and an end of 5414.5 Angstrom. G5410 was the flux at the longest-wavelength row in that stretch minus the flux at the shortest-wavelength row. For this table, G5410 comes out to 0.25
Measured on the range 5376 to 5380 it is 0.03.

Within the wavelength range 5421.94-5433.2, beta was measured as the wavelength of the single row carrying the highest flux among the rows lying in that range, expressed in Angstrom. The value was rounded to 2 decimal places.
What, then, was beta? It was 5422.56 Angstrom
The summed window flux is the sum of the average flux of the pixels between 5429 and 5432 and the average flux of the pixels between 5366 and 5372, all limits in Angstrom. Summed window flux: 11.4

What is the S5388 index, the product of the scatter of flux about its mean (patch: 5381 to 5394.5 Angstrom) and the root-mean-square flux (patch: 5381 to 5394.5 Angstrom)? 0.4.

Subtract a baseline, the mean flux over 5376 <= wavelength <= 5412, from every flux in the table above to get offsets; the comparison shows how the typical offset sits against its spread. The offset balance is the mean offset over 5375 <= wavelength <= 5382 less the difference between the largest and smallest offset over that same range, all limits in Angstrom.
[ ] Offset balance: 0.12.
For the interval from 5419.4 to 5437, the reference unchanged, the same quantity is 0.10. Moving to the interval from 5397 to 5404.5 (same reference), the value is -0.25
